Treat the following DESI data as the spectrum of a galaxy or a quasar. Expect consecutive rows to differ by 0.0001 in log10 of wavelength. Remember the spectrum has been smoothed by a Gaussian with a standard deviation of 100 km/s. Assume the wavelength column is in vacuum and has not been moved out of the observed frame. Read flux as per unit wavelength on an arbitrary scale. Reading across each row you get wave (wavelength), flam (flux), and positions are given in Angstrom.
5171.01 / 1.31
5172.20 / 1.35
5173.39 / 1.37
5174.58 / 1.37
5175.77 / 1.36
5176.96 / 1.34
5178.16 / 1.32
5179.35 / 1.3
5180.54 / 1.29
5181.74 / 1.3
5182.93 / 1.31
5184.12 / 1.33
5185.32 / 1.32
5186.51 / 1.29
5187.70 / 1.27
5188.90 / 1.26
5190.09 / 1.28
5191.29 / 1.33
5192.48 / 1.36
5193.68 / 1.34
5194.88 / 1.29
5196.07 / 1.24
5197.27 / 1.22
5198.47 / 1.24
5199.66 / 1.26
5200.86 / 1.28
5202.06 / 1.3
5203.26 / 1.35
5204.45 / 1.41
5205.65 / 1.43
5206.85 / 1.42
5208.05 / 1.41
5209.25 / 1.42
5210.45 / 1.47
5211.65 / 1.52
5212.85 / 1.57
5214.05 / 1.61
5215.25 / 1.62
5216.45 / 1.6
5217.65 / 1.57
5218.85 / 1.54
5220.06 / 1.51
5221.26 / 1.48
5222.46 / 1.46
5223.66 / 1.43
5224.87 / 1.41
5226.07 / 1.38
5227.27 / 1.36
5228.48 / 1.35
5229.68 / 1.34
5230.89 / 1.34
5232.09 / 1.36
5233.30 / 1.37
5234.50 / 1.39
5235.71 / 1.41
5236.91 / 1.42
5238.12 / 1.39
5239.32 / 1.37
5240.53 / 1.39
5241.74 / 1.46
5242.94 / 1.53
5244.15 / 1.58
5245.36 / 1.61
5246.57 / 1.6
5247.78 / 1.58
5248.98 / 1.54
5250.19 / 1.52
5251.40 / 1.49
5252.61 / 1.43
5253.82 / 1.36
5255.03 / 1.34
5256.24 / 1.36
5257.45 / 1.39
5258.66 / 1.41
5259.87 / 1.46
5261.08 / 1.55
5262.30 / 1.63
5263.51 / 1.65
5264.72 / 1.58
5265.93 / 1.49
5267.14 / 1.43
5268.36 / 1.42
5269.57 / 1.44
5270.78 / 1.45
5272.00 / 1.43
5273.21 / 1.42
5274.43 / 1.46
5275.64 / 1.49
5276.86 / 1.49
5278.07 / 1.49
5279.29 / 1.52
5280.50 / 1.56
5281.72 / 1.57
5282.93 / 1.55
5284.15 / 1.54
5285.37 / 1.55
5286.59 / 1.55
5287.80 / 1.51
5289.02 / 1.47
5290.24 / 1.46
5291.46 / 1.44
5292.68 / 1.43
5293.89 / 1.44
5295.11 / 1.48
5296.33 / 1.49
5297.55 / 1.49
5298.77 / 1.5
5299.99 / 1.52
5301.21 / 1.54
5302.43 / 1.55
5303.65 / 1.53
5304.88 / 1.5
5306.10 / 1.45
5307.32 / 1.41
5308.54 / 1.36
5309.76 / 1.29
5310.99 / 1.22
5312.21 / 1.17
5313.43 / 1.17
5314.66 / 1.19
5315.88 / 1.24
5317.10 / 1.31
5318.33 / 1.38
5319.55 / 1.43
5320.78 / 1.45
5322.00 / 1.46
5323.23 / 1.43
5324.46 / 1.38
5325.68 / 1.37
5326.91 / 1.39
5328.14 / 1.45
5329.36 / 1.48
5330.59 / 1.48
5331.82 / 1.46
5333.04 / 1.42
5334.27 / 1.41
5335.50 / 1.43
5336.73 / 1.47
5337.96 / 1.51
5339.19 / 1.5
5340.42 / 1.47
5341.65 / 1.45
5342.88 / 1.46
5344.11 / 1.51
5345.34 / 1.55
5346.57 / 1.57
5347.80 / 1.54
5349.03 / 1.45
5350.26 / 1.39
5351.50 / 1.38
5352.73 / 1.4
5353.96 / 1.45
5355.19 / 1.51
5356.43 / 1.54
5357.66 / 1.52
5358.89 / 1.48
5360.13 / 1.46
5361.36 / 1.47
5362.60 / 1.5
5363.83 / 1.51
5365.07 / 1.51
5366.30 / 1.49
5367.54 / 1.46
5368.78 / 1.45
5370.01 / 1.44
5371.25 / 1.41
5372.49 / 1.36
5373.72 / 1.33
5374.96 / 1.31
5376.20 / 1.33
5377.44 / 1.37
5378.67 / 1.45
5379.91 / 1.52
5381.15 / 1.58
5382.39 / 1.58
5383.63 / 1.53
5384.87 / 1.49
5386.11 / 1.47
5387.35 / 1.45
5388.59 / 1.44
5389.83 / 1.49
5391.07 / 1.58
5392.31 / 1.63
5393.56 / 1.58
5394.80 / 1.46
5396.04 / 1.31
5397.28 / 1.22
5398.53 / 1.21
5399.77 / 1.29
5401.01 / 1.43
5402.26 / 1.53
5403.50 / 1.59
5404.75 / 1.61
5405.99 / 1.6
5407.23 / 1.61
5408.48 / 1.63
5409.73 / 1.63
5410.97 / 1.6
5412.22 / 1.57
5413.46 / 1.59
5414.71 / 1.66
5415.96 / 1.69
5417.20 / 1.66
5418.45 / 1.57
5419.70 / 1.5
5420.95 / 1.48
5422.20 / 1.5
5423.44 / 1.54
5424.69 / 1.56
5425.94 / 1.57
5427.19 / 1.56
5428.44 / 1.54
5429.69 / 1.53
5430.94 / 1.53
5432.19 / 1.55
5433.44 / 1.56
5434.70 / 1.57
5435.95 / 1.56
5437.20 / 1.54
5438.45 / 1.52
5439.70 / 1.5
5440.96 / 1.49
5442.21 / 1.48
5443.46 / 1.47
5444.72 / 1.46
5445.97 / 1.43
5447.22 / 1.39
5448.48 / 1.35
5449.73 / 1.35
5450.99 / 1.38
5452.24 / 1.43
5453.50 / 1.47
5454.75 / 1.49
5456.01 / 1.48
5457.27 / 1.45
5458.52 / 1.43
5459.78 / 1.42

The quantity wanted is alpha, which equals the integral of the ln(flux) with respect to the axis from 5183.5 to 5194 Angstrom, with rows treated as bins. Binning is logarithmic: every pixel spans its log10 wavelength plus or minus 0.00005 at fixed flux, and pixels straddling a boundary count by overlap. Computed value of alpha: 2.82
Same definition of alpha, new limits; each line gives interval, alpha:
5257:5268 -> 4.51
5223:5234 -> 3.47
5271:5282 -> 4.37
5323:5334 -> 3.92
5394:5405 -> 3.66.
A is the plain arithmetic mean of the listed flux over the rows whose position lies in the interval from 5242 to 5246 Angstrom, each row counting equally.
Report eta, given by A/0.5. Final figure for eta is 3.1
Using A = 1.57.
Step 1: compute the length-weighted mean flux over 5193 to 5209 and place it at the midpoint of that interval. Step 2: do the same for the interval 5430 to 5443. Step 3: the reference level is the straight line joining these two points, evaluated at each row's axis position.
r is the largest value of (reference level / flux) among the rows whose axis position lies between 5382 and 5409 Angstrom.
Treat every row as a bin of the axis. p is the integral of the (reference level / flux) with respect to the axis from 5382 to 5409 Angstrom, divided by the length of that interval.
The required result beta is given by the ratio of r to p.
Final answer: 1.22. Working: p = 1.01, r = 1.24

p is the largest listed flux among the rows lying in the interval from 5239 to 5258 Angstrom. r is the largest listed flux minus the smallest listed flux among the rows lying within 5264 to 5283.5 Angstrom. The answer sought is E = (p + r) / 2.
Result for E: 0.885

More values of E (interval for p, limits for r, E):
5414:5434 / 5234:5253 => 0.965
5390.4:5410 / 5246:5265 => 0.970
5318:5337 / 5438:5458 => 0.825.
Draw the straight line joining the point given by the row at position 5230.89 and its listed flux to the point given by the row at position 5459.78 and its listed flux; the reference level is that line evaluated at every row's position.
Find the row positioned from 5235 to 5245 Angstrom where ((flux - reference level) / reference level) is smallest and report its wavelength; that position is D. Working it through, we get 5239.32 Angstrom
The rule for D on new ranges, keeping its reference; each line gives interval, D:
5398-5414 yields 5398.53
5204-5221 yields 5208.05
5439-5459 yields 5449.73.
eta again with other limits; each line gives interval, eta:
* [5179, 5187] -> 2.6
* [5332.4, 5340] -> 2.9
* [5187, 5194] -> 2.6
